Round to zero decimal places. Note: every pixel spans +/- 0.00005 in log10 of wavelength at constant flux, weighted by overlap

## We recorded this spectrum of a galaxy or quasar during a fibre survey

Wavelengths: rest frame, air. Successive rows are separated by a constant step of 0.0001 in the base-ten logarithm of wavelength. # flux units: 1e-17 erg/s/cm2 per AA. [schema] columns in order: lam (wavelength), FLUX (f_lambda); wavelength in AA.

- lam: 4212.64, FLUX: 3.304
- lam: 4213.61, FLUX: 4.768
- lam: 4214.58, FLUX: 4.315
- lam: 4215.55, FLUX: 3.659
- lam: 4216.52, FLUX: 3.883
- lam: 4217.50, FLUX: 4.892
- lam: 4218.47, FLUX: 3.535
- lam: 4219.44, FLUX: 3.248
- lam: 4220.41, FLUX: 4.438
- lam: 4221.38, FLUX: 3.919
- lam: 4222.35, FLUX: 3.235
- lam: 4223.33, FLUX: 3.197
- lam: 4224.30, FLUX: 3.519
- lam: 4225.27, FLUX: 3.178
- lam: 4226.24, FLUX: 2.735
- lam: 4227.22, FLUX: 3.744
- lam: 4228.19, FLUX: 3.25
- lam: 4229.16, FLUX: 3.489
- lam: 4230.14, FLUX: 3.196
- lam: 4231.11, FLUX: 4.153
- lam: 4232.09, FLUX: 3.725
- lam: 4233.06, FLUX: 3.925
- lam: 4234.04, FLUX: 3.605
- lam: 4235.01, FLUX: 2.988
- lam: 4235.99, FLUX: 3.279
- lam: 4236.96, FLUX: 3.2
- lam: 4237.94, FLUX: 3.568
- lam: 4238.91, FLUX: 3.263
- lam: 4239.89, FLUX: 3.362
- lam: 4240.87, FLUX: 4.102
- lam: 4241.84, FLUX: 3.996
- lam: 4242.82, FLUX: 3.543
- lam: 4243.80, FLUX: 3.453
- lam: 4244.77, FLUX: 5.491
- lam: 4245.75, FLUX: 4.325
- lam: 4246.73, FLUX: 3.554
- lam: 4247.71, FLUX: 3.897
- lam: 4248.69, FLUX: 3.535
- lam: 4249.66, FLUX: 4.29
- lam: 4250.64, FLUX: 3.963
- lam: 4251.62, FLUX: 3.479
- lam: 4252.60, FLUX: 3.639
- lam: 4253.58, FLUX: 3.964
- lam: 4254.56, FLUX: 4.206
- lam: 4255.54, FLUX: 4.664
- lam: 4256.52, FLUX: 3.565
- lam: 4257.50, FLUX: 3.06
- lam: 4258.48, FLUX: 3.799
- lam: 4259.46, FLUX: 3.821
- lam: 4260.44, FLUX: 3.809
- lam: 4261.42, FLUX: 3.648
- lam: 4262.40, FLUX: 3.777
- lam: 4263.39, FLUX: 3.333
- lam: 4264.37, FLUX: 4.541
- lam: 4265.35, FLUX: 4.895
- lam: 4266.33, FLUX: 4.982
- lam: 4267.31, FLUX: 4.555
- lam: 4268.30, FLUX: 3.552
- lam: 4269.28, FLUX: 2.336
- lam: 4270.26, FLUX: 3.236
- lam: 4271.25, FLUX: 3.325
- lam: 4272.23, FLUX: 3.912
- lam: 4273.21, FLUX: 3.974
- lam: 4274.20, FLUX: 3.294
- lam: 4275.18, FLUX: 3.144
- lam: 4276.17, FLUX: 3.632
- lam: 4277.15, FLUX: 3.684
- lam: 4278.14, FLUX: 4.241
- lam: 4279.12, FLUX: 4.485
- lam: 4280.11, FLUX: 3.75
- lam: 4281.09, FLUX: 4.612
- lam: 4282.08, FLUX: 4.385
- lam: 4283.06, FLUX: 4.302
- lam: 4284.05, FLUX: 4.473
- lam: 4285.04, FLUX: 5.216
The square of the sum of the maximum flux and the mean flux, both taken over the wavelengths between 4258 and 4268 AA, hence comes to 83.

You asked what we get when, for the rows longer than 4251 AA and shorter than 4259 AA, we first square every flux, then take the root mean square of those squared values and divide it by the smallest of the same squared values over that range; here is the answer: 1.61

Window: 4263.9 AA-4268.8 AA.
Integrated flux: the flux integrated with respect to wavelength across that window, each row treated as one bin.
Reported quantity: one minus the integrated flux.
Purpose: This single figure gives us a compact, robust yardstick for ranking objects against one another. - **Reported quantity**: -21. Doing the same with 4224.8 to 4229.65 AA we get -15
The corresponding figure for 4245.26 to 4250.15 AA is -18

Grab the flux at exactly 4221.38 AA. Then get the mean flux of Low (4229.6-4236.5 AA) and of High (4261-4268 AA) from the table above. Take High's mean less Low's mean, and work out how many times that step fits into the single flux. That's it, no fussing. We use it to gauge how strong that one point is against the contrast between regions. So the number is 6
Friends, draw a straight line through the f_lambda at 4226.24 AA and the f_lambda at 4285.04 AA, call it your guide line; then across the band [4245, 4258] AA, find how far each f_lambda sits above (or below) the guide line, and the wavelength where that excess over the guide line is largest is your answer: 4245.75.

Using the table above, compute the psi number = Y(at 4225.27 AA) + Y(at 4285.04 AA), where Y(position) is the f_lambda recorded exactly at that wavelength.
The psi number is 8.4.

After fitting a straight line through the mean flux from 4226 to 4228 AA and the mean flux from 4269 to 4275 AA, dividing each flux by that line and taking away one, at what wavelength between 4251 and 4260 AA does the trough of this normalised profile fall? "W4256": 4257.50 AA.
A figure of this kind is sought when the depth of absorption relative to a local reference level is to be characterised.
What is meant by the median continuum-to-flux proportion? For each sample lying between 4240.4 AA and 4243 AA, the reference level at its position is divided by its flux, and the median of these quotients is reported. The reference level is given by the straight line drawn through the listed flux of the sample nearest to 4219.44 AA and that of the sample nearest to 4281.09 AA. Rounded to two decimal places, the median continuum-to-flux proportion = 0.94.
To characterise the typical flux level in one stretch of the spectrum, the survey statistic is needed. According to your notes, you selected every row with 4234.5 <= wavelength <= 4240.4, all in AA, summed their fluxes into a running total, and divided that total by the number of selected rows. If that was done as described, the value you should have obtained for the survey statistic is 3.3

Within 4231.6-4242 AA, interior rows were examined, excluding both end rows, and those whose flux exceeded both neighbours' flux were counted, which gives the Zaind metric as 4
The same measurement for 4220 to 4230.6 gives 3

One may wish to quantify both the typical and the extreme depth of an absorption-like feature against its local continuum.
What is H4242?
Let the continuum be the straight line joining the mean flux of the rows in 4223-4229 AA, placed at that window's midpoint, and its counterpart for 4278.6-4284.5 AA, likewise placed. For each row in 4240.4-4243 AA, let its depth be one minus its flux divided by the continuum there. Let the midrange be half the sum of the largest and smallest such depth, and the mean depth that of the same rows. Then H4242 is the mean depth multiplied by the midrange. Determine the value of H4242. 0.006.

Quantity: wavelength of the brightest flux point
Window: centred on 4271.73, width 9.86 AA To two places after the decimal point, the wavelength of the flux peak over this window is 4267.31 AA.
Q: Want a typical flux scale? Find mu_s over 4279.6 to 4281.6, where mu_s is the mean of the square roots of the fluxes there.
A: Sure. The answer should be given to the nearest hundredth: 2.04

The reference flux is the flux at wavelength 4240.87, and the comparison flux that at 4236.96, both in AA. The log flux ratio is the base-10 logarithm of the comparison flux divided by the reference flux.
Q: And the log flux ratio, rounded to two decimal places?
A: -0.11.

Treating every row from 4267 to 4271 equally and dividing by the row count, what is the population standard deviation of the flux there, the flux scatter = 0.79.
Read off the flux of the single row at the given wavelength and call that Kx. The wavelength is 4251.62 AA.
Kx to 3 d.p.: 3.479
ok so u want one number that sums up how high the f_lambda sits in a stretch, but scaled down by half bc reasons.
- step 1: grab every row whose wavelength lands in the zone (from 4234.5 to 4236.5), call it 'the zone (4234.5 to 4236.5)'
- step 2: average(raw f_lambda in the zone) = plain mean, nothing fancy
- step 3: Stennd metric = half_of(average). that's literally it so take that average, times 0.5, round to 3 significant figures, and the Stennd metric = 1.57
